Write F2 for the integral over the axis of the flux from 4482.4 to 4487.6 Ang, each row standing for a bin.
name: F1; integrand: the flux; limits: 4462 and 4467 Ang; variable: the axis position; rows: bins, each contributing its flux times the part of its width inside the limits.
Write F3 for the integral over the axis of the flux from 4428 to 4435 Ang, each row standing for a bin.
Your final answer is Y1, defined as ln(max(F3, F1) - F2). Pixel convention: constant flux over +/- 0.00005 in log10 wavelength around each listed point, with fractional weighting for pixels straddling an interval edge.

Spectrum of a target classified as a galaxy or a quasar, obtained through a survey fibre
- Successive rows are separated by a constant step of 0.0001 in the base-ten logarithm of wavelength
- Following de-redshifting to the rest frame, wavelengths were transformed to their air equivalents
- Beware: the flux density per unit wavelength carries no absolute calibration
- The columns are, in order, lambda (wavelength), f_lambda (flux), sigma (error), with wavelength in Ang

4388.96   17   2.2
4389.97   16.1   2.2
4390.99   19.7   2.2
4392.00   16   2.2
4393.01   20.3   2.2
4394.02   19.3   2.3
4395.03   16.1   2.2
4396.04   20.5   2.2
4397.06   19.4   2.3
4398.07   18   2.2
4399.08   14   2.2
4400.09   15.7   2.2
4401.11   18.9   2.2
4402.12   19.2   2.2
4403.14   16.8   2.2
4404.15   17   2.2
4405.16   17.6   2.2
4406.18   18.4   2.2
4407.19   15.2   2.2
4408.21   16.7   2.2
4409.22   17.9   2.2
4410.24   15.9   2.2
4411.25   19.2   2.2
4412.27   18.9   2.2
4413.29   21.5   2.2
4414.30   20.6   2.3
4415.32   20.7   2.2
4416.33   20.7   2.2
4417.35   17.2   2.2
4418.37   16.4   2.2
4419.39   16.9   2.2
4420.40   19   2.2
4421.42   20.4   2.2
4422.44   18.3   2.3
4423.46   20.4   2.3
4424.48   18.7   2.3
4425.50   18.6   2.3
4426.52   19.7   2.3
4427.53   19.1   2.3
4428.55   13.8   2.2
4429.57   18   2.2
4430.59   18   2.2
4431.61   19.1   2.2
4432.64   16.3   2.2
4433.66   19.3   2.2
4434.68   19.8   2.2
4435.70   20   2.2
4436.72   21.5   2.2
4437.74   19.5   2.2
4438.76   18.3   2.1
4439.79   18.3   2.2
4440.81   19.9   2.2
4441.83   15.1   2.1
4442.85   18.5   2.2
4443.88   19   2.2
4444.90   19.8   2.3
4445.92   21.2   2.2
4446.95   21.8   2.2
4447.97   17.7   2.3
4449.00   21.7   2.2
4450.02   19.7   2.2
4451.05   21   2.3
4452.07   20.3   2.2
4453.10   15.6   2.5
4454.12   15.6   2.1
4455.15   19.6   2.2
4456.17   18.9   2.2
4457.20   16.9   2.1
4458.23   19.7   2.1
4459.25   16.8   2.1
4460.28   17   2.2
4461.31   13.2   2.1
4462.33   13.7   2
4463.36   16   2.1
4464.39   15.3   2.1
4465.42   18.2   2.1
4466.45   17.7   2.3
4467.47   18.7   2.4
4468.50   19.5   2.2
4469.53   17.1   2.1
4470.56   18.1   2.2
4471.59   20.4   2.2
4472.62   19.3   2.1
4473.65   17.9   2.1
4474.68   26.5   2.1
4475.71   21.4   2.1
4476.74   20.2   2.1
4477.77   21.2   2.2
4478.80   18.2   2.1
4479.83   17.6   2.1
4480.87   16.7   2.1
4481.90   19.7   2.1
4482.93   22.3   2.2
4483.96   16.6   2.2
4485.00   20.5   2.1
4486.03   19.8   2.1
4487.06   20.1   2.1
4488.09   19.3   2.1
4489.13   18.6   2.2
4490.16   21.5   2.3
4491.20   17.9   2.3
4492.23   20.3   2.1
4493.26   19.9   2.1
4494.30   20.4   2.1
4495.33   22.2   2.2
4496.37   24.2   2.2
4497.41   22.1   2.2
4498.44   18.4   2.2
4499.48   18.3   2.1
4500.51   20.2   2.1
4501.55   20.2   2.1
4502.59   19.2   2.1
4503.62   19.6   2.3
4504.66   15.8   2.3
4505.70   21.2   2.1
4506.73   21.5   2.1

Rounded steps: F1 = 81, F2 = 103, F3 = 124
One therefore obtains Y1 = 3.02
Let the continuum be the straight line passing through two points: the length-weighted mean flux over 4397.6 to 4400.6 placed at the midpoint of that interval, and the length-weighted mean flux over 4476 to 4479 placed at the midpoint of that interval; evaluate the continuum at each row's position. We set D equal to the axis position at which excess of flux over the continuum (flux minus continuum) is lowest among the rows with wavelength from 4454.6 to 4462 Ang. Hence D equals 4461.31 Ang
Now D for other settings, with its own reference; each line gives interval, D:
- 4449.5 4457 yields 4454.12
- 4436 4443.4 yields 4441.83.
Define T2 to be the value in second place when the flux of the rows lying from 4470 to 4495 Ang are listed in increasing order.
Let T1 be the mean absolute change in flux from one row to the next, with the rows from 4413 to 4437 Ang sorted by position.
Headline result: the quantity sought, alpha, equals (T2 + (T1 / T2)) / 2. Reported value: 8.40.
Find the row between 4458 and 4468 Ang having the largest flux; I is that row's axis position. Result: 4458.23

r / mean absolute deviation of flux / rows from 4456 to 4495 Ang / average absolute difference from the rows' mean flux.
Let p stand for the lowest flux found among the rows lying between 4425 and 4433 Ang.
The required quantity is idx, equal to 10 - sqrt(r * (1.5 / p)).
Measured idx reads 9.56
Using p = 13.8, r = 1.8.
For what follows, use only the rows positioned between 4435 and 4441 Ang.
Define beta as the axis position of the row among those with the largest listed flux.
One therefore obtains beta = 4436.72 Ang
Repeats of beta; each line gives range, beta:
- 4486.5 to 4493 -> 4490.16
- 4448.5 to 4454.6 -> 4449.00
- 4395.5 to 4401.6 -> 4396.04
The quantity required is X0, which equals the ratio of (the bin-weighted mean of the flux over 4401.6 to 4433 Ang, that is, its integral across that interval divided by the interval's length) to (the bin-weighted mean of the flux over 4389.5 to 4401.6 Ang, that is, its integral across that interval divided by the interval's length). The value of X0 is 1.03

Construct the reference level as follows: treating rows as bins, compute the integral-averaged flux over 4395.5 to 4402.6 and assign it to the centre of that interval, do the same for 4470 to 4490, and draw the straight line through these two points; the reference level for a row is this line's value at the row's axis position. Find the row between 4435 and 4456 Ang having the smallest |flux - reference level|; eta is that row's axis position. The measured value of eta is 4443.88 Ang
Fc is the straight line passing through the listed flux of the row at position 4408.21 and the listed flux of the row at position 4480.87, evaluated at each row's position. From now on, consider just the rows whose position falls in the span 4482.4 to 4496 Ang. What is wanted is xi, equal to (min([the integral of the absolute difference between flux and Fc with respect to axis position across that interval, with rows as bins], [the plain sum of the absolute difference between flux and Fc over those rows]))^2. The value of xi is 1806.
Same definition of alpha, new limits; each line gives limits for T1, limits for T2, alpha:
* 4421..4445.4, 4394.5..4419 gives 7.66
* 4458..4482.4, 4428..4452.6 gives 7.62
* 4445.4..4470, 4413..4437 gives 8.21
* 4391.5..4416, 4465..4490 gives 8.41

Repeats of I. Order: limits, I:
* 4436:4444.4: 4436.72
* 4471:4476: 4474.68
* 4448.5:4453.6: 4449.00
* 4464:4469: 4468.50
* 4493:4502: 4496.37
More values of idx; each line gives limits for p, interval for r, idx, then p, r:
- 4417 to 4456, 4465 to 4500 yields 9.58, 13.8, 1.6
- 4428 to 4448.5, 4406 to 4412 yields 9.63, 13.8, 1.3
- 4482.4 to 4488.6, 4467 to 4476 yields 9.58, 16.6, 1.9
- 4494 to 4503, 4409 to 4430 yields 9.66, 18.3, 1.4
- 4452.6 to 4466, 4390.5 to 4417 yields 9.56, 13.2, 1.7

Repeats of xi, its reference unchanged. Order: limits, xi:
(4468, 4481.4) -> 1369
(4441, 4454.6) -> 1406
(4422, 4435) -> 810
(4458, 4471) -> 430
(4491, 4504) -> 2098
